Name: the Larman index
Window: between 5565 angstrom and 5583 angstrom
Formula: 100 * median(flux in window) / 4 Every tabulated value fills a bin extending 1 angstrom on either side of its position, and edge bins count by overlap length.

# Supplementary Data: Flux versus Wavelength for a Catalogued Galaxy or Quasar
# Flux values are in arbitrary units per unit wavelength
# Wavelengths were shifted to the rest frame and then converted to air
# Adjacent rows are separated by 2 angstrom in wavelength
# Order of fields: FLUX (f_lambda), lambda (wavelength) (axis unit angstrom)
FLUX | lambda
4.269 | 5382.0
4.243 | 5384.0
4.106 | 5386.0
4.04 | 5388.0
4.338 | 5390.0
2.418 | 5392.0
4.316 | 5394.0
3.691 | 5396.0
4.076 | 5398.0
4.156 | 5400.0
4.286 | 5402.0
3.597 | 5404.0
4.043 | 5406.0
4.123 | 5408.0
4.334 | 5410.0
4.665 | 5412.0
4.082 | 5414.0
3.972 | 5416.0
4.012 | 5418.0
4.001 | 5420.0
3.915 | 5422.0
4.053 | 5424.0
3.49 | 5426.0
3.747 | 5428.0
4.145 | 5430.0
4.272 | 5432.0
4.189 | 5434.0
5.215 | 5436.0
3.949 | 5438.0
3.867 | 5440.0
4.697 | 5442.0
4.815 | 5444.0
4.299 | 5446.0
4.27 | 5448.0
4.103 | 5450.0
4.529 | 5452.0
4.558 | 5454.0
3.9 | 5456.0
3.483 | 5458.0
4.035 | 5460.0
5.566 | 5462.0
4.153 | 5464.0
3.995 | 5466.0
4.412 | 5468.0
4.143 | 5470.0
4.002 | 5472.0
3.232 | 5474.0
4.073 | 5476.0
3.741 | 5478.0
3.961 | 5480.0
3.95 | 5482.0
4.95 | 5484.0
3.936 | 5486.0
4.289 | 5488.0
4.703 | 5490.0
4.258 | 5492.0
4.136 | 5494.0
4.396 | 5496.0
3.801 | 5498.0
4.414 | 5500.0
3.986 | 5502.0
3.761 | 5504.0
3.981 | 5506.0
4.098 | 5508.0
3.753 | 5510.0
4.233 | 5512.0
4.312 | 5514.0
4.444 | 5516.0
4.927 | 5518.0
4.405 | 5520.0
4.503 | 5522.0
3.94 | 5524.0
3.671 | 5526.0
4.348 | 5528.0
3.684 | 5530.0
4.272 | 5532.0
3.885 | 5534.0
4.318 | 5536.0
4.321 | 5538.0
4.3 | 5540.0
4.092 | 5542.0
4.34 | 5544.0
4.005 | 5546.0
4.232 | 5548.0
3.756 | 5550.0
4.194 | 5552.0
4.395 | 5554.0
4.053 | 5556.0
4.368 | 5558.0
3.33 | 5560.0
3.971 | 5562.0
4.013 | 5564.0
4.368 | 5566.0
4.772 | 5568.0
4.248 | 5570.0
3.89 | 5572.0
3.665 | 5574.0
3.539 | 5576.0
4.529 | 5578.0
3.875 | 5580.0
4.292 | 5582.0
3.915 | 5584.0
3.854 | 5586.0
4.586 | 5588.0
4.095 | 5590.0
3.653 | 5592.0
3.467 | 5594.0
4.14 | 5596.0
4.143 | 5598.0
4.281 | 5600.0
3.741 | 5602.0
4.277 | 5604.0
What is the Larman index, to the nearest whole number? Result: 106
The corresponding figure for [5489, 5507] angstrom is 103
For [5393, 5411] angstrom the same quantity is 103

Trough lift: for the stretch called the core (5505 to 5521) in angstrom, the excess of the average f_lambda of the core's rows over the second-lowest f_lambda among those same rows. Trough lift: 0.29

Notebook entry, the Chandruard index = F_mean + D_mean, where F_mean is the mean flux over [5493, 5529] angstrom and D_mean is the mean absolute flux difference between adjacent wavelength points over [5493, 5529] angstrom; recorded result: 4.53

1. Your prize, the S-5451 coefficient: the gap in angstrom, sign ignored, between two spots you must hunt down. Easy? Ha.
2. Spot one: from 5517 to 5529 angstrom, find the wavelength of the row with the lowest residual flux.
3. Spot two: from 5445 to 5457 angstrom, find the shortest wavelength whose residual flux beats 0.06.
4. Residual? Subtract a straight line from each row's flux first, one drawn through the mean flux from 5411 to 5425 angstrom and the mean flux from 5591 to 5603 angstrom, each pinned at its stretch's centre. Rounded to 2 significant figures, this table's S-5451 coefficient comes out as 80 angstrom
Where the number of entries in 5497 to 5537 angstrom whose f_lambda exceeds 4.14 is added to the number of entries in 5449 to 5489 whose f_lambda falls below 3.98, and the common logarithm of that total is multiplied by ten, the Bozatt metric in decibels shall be 12.3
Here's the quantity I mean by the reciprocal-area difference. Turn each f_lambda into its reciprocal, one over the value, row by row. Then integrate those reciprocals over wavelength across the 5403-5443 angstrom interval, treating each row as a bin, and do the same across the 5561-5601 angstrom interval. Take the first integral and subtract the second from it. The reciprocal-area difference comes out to -0.12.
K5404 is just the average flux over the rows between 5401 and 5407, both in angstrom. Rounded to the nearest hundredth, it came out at 3.98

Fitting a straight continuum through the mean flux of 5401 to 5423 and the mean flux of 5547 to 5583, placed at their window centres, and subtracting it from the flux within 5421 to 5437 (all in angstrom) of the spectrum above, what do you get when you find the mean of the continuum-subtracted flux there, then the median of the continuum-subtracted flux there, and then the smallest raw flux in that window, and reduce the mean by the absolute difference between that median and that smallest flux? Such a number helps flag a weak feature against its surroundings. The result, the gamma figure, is -3.45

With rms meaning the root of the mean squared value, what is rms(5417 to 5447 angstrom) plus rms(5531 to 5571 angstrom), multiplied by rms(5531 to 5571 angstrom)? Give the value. 34.9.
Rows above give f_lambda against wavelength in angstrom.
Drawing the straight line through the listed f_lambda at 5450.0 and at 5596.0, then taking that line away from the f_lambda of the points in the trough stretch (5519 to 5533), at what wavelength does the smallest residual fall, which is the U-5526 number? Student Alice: 5526.0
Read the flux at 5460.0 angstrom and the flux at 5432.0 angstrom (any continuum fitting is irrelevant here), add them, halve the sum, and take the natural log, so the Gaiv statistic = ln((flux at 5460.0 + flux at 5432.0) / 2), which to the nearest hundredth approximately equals 1.42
